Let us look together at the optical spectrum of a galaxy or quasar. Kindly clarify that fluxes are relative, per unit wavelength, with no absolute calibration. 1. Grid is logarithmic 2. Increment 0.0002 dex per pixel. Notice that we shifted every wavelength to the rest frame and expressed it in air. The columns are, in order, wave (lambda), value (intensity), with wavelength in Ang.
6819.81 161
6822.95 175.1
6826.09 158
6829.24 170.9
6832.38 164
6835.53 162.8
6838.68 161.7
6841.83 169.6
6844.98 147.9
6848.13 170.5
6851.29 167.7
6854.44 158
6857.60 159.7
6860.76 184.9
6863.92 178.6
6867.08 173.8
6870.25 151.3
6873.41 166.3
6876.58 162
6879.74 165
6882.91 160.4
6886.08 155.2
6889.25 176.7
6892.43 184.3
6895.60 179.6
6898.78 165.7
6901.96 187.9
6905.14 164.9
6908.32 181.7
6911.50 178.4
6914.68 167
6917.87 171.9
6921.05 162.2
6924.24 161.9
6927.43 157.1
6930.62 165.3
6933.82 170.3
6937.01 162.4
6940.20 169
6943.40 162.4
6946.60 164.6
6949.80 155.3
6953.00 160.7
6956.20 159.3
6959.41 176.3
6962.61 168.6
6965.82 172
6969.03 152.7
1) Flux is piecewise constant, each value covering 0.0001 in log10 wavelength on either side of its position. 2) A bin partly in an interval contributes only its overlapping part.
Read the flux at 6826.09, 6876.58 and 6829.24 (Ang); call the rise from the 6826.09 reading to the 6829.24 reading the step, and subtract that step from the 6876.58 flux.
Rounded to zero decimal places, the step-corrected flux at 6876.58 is 149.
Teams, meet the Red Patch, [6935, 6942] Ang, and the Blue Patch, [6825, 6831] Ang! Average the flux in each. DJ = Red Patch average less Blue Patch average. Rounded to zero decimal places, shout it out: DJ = 1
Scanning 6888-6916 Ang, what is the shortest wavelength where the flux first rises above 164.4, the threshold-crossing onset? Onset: 6889.25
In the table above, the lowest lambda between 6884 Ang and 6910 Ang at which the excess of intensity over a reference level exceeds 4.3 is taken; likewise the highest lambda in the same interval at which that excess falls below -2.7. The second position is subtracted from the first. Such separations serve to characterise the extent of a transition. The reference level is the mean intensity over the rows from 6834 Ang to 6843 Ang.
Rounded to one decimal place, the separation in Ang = 3.2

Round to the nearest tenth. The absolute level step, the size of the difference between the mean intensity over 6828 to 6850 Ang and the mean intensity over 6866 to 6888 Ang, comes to 1.9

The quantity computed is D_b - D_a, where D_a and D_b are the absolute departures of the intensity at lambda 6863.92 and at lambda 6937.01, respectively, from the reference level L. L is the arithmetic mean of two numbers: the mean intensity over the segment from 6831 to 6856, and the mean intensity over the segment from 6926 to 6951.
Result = -15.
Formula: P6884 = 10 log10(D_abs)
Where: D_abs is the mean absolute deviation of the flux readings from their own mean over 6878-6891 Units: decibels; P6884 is 8.1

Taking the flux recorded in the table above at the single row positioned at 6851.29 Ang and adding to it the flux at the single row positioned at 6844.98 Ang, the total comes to 316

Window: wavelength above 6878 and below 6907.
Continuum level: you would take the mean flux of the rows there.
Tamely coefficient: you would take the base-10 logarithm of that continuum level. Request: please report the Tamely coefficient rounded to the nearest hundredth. 2.23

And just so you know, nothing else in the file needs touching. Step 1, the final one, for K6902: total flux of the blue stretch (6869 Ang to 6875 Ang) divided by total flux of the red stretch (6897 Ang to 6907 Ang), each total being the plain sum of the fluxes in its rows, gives 0.61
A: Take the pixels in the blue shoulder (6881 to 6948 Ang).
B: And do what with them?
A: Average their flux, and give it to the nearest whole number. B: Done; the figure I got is 169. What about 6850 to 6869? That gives 170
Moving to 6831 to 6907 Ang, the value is 167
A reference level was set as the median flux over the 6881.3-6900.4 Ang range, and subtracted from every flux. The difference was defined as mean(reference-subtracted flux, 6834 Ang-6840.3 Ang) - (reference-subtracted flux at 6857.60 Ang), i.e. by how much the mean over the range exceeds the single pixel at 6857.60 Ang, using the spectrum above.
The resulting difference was 3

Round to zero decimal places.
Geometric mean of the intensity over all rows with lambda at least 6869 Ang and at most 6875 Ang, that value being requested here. 159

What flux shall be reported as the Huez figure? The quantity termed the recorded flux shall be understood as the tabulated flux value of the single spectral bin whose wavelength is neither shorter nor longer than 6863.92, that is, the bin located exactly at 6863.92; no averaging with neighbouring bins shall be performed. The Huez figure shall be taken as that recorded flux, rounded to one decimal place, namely 178.6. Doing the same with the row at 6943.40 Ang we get 162.4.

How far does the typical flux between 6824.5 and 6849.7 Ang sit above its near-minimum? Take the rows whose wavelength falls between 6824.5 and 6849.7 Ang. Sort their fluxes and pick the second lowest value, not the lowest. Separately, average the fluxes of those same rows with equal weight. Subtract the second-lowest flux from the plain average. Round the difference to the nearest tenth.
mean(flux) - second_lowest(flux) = 5.2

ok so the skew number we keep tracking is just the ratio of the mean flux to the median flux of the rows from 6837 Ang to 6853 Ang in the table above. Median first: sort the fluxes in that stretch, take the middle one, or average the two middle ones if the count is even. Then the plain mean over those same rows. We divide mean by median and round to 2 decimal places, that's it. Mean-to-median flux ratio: 0.97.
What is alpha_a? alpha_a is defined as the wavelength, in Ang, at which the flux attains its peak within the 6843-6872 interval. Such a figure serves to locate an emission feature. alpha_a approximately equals 6860.76 Ang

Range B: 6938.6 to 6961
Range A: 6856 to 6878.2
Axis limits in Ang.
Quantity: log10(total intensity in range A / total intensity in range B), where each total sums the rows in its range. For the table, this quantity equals 0.011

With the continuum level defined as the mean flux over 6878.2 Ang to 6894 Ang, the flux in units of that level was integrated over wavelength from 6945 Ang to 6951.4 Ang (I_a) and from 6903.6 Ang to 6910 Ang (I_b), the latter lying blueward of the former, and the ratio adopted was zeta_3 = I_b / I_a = 1.08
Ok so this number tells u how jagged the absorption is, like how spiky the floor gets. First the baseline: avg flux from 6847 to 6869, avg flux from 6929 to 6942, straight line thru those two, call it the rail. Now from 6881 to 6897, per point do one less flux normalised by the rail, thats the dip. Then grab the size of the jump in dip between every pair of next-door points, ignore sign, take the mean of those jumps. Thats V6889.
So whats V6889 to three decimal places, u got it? 0.058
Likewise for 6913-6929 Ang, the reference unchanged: 0.029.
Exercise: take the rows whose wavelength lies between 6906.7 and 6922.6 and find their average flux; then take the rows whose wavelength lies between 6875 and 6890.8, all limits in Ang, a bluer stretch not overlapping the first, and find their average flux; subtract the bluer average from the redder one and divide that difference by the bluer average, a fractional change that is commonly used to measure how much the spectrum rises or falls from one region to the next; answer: 0.051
